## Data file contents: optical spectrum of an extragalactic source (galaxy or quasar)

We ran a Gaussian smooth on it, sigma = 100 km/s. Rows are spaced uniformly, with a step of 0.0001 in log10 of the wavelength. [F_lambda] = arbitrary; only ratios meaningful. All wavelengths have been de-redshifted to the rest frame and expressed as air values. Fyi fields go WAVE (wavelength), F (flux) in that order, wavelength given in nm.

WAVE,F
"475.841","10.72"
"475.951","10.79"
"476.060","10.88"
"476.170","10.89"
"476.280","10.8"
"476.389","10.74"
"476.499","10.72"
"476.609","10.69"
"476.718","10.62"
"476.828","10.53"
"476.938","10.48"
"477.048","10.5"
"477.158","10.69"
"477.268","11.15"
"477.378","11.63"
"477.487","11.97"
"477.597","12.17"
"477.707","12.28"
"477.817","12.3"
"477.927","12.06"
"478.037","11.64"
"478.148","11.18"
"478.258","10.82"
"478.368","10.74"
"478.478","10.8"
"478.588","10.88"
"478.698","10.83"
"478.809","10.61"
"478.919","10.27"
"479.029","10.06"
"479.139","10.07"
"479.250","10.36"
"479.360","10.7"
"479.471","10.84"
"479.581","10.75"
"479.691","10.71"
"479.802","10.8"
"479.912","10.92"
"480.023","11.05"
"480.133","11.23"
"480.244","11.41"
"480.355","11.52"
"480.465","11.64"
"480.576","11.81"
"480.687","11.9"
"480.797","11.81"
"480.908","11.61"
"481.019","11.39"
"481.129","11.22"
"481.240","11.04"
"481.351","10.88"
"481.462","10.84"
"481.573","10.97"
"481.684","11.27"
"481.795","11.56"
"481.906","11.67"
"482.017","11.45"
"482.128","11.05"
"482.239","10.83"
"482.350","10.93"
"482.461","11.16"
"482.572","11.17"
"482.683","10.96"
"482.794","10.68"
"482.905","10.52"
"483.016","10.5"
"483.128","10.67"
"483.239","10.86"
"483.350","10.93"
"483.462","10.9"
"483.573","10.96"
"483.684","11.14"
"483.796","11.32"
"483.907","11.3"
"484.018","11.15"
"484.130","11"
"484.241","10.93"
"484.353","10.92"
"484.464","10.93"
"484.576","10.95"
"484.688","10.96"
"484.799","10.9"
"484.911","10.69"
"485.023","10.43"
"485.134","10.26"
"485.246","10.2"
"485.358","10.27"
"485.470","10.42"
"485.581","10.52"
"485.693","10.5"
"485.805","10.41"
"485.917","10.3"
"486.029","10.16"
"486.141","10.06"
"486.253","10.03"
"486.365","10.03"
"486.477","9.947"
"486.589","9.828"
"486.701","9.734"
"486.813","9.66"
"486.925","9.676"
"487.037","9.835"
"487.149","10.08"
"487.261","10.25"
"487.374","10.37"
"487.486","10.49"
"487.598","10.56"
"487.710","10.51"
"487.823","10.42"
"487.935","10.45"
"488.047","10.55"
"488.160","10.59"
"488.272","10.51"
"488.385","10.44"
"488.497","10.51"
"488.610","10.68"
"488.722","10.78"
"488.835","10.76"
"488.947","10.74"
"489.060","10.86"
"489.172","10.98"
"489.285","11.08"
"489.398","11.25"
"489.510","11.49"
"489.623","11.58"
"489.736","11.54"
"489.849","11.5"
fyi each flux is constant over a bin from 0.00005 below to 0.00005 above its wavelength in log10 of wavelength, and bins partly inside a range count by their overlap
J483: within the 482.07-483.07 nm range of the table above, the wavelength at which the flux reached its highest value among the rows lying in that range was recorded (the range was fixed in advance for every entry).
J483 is 482.572 nm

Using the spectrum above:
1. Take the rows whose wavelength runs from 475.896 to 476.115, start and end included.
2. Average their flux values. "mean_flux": 10.8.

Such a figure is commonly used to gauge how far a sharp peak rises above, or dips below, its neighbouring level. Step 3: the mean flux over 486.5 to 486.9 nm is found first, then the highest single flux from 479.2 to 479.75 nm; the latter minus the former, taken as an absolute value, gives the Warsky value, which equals 1.1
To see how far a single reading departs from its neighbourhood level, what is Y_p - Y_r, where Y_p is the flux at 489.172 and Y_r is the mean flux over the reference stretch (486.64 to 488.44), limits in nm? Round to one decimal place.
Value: 0.7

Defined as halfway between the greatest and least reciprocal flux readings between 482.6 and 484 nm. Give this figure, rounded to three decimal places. 0.092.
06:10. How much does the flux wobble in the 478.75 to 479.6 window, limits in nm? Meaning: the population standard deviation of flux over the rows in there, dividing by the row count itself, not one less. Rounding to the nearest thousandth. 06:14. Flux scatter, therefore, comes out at 0.289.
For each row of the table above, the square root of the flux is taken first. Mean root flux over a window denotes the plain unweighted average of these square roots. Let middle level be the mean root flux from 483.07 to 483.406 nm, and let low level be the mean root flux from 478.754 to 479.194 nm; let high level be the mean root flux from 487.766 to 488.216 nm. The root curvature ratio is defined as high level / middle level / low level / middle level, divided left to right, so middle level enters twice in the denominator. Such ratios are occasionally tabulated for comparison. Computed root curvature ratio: 0.094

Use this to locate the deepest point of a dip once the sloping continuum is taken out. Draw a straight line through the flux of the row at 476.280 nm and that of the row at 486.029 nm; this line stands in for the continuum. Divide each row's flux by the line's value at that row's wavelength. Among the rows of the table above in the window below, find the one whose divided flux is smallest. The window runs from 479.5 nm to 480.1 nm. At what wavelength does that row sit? 479.691 nm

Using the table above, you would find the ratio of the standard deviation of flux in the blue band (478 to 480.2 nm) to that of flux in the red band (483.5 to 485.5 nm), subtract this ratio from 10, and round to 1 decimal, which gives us 8.9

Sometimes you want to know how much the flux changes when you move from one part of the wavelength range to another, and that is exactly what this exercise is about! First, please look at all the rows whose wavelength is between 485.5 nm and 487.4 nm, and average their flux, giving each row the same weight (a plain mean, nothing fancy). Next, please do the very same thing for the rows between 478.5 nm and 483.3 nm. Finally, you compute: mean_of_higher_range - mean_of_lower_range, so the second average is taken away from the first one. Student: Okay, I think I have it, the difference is -0.9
